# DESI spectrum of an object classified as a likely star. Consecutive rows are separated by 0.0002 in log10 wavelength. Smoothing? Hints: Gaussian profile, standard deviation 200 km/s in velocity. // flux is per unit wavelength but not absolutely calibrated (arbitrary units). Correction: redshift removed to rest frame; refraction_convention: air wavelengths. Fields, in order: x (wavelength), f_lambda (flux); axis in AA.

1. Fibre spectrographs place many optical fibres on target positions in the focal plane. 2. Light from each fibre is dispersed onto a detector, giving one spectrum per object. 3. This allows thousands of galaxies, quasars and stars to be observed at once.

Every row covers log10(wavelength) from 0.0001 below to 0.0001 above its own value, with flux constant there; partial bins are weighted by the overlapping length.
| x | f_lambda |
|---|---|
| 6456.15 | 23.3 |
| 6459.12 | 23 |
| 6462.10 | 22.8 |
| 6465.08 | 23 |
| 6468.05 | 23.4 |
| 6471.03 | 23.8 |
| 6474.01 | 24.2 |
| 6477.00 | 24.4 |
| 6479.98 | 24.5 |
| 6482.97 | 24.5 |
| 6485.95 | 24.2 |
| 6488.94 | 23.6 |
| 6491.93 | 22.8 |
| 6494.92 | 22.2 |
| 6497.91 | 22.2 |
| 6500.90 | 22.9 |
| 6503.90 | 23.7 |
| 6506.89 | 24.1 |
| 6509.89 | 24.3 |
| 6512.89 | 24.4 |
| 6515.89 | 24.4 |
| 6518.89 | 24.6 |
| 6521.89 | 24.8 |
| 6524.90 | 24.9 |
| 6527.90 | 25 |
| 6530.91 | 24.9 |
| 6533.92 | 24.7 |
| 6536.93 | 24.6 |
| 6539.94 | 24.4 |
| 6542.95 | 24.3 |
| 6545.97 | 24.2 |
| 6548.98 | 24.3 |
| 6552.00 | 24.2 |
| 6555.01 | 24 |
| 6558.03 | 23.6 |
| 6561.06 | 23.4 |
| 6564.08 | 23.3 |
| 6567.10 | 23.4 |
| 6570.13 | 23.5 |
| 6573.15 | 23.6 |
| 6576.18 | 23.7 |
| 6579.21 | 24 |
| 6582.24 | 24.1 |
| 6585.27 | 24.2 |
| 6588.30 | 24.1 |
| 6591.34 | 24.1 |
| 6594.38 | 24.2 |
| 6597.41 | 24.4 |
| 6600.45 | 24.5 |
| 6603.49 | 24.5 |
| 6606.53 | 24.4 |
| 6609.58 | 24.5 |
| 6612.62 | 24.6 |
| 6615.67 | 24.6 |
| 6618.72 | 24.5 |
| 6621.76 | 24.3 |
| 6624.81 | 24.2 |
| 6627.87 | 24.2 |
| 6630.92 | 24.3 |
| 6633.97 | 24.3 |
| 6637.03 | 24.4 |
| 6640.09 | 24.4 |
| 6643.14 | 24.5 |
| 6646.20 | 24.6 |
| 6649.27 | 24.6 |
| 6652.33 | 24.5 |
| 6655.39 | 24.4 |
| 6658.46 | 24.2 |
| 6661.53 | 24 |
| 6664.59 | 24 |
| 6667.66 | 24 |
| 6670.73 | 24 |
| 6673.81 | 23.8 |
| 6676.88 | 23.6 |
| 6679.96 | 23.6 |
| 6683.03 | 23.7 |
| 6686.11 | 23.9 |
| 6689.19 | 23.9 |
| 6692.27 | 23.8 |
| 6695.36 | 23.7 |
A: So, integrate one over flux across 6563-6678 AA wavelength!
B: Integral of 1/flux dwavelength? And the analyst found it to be 4.8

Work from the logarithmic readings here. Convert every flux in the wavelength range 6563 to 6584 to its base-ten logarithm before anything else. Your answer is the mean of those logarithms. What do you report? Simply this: 1.37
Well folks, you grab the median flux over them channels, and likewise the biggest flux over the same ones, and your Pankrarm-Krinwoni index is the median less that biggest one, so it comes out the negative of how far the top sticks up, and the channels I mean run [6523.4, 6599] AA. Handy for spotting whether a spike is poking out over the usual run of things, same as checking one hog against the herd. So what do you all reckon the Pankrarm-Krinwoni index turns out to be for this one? -0.8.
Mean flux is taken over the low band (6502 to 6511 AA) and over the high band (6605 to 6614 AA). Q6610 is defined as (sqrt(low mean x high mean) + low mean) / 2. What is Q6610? 24.1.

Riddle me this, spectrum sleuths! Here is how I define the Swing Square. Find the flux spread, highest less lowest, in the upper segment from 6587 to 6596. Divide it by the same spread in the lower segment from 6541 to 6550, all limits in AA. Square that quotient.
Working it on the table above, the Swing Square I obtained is 1.00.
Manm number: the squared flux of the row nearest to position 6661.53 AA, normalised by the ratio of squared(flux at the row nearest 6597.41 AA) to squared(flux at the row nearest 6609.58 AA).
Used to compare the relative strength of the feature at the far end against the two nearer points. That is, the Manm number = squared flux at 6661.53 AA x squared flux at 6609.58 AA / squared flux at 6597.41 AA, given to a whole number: 581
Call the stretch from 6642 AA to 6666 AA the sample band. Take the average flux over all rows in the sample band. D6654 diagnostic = 24.35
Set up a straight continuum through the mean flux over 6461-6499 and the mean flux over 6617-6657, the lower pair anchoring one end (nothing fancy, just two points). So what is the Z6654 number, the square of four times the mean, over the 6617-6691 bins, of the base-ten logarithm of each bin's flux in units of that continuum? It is 0.0006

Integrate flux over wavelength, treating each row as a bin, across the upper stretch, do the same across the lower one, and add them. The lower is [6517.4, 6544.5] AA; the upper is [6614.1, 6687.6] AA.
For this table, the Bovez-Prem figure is 2447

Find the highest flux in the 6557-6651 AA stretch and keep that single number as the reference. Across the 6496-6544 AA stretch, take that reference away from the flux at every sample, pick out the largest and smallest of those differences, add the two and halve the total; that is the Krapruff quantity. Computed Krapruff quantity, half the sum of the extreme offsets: -1.0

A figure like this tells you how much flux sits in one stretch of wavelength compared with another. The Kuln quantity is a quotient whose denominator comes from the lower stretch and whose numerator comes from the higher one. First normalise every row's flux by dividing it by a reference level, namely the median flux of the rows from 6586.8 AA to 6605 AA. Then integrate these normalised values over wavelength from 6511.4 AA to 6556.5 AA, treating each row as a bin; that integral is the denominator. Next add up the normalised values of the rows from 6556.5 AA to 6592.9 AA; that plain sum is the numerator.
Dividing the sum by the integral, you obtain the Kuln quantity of 0.26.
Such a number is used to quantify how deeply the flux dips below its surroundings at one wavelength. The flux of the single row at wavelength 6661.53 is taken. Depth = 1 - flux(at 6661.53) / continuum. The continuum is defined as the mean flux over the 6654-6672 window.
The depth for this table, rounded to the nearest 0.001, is 0.004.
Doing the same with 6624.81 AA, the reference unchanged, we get -0.004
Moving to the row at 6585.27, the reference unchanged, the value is -0.004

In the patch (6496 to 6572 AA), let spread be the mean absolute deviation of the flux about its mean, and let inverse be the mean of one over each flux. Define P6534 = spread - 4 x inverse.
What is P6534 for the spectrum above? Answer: 0.37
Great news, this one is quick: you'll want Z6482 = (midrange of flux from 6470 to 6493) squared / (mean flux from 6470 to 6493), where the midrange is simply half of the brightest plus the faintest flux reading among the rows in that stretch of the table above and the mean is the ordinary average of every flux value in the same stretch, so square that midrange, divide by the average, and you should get 23.3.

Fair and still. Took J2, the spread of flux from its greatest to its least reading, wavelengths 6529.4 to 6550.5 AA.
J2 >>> 0.70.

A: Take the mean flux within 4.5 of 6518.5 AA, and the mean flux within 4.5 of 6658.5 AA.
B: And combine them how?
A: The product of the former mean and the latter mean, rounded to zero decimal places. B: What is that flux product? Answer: 595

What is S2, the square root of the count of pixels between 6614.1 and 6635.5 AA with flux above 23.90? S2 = 2.6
